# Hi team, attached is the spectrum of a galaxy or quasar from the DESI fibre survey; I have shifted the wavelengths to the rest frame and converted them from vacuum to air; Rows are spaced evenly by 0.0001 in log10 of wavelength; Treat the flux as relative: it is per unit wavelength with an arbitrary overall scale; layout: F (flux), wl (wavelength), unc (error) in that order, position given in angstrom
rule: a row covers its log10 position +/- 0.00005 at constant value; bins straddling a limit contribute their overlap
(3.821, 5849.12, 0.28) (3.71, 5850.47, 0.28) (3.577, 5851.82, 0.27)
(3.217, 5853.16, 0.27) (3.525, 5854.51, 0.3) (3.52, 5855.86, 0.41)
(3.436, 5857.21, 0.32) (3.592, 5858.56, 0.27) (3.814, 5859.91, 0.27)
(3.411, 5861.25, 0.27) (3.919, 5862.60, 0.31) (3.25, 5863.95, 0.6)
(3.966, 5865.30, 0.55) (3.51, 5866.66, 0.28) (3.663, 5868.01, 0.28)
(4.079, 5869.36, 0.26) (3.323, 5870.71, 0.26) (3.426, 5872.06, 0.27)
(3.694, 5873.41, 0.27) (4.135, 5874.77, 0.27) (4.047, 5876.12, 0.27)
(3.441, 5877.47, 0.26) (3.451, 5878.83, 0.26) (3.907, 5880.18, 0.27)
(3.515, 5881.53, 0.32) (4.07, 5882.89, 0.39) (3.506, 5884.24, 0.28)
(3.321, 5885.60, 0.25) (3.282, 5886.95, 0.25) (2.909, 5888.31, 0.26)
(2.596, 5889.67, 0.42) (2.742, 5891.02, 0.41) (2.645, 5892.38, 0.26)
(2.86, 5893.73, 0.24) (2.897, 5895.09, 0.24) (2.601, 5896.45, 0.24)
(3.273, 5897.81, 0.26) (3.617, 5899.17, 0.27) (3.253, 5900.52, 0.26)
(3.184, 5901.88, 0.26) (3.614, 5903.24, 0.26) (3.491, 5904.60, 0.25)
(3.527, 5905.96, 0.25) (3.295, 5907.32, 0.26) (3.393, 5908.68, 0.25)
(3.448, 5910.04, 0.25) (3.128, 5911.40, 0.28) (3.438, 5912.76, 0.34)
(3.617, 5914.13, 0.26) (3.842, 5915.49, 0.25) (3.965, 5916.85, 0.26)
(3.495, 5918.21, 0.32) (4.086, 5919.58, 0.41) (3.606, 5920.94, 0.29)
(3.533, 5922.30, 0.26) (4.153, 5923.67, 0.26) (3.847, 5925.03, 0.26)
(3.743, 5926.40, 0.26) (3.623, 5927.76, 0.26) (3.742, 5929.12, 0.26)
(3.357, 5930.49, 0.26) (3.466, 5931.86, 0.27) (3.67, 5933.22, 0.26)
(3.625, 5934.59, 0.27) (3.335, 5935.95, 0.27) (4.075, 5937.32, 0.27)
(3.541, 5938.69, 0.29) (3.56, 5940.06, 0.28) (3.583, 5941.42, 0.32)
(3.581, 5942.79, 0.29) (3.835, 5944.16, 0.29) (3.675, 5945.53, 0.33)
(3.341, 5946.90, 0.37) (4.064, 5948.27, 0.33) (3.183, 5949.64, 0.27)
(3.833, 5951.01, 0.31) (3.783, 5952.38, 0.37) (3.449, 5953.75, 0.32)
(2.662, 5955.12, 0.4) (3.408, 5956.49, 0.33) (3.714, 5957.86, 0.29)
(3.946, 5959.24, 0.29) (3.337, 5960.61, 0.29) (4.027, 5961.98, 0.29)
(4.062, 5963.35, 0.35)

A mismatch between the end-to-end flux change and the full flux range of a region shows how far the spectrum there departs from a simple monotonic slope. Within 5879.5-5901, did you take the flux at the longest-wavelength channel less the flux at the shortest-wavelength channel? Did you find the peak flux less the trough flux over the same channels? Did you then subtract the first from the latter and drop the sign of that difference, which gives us 2.1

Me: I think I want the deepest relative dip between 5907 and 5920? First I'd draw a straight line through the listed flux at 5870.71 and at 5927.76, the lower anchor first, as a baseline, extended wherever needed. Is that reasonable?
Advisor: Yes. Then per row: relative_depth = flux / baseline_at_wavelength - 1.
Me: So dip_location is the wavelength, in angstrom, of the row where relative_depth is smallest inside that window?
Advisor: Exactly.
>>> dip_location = 5911.40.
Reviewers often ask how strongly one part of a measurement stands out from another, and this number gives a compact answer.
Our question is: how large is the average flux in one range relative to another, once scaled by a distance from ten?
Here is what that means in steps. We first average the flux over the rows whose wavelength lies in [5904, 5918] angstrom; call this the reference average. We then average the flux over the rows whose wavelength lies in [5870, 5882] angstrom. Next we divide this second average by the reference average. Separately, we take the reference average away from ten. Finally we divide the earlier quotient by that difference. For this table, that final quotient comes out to 0.161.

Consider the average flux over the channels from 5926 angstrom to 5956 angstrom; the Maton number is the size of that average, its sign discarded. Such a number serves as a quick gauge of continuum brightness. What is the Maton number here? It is 3.58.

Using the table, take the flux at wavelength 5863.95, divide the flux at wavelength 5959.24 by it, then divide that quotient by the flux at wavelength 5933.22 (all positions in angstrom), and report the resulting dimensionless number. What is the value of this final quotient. 0.33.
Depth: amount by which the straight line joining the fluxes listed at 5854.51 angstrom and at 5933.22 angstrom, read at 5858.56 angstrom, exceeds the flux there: -0.06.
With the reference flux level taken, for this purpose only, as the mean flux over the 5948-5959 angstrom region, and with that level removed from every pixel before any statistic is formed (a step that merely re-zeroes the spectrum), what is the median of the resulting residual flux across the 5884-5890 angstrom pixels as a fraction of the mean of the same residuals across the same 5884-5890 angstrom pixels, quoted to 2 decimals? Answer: 0.59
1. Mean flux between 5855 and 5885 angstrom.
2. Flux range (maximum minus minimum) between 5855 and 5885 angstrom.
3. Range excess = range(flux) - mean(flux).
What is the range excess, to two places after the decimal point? -2.78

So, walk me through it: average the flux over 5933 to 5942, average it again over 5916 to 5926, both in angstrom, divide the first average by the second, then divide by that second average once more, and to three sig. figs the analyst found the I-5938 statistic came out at 0.250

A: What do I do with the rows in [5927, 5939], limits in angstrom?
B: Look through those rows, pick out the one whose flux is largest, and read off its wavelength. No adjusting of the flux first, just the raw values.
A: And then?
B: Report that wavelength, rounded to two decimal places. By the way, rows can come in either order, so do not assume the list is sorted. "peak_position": 5937.32 angstrom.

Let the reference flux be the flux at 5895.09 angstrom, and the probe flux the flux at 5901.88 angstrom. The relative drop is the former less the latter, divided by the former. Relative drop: -0.099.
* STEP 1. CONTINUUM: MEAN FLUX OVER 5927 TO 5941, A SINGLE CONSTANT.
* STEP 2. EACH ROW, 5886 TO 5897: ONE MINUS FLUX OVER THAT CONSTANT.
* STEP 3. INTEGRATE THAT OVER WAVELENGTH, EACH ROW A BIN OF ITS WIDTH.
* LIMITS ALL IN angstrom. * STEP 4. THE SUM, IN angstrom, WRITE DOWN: 2.4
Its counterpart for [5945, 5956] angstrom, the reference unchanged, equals 0.3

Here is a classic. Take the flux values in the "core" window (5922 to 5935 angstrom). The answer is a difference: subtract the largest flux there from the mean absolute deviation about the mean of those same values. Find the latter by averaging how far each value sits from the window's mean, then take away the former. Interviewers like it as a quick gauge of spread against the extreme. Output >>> -4.00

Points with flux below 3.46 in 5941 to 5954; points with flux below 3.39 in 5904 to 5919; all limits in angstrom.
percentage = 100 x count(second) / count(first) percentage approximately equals 67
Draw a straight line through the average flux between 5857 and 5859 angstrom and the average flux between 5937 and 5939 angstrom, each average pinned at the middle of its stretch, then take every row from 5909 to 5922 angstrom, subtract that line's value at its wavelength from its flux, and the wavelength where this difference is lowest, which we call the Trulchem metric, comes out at 5911.40 angstrom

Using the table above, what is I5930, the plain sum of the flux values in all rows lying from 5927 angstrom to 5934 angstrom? 17.9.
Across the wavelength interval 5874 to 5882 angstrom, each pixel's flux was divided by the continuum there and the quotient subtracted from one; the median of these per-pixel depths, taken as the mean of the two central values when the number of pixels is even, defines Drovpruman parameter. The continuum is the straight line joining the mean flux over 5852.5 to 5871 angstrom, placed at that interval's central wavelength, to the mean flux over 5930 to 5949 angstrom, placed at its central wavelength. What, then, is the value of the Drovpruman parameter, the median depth -0.03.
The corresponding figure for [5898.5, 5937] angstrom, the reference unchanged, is 0.01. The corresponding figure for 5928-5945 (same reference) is 0.01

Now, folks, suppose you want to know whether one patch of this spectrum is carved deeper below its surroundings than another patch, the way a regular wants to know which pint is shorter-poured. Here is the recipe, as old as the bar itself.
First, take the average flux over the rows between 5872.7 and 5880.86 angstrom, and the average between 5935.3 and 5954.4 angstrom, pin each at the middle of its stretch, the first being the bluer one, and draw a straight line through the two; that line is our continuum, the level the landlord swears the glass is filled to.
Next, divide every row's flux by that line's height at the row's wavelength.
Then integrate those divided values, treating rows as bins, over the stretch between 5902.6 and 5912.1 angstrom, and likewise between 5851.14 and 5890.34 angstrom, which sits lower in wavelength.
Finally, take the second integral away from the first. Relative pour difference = -28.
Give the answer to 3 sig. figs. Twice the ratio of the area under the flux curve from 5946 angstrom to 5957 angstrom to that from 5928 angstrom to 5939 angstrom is 1.93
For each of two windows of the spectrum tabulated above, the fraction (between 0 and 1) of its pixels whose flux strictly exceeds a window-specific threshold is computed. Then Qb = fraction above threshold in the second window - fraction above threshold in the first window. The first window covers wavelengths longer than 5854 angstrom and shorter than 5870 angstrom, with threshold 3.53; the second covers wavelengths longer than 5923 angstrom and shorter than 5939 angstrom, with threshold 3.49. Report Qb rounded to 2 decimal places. 0.25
